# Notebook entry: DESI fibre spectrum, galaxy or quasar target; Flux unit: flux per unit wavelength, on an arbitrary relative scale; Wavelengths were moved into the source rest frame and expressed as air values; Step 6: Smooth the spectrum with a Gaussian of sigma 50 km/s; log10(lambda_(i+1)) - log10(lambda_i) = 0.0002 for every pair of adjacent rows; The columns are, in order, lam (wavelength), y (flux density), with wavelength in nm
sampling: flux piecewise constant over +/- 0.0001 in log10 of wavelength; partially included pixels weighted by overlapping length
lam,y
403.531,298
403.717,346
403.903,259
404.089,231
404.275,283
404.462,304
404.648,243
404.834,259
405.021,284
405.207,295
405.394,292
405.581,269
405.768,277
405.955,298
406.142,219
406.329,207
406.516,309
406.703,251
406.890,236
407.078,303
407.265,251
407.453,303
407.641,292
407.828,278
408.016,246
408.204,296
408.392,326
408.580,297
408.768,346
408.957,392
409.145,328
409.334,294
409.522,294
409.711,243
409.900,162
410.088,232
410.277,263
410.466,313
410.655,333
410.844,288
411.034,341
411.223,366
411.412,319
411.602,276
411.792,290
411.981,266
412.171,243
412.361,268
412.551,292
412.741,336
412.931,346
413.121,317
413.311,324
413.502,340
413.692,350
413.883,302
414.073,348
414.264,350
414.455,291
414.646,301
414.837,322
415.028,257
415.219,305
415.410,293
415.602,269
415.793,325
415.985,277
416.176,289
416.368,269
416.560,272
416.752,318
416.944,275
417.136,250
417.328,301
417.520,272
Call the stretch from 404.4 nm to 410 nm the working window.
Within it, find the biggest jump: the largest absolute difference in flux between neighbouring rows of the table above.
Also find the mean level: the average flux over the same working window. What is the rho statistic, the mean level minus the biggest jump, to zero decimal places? 178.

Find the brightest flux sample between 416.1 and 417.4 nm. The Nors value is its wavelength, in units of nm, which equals 416.752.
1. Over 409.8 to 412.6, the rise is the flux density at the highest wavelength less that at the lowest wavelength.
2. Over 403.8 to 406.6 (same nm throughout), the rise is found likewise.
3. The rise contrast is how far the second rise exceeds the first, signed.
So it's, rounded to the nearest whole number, -80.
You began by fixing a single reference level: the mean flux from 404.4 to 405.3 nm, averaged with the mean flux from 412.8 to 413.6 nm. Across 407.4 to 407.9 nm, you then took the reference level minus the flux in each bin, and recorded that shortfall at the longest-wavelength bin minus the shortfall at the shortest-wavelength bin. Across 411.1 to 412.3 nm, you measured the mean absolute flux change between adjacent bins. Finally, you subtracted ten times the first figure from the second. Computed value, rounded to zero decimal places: -220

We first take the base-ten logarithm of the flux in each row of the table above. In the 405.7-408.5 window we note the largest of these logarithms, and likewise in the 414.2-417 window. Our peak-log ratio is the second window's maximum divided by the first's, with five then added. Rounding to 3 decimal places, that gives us 6.012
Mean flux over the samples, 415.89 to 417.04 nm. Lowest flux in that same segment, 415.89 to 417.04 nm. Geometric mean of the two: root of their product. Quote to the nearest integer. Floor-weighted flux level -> 276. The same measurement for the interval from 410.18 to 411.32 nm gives 289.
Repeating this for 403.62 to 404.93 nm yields 252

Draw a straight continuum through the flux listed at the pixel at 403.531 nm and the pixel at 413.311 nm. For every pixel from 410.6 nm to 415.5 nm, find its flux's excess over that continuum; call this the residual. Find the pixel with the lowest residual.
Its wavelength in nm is 412.171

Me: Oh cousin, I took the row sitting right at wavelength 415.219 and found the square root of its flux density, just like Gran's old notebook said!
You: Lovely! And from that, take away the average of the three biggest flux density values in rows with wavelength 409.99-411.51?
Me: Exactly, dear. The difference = -329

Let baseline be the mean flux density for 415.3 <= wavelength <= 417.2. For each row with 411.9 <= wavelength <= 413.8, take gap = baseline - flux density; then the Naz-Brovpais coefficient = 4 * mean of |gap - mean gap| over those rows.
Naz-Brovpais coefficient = 131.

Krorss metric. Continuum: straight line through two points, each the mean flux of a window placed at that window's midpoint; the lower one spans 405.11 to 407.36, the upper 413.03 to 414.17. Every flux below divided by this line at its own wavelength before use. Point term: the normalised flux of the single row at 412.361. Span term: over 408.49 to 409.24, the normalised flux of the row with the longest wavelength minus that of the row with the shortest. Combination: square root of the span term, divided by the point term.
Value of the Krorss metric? 0.36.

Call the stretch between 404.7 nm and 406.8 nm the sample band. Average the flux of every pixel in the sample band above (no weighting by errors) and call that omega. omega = 269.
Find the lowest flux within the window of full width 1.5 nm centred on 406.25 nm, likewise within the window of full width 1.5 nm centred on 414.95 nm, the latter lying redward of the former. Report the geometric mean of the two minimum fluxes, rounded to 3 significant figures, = 231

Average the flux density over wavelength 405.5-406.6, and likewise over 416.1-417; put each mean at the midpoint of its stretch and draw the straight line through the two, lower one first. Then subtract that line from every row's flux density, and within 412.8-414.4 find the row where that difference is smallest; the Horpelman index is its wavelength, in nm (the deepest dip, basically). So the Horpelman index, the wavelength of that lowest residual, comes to 413.883 nm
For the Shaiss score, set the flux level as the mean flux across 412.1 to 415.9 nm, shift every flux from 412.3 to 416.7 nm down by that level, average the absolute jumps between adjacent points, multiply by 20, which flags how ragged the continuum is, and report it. 558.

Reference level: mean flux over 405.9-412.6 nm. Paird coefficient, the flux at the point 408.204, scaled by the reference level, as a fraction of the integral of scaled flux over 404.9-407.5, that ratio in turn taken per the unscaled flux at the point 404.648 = 0.0017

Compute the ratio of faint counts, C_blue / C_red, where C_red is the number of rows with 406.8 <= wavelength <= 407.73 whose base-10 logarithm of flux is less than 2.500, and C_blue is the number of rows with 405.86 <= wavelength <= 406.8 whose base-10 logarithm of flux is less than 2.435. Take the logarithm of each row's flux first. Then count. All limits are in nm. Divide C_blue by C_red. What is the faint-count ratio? 0.6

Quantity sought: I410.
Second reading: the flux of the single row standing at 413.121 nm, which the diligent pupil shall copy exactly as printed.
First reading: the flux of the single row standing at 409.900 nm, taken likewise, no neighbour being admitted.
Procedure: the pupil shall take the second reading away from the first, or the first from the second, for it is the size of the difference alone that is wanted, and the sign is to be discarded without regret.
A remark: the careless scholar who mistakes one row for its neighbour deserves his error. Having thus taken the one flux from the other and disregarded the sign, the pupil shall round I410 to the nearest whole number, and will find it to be 155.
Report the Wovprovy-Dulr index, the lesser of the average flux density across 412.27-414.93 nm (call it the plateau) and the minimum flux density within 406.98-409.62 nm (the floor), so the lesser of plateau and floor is 246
